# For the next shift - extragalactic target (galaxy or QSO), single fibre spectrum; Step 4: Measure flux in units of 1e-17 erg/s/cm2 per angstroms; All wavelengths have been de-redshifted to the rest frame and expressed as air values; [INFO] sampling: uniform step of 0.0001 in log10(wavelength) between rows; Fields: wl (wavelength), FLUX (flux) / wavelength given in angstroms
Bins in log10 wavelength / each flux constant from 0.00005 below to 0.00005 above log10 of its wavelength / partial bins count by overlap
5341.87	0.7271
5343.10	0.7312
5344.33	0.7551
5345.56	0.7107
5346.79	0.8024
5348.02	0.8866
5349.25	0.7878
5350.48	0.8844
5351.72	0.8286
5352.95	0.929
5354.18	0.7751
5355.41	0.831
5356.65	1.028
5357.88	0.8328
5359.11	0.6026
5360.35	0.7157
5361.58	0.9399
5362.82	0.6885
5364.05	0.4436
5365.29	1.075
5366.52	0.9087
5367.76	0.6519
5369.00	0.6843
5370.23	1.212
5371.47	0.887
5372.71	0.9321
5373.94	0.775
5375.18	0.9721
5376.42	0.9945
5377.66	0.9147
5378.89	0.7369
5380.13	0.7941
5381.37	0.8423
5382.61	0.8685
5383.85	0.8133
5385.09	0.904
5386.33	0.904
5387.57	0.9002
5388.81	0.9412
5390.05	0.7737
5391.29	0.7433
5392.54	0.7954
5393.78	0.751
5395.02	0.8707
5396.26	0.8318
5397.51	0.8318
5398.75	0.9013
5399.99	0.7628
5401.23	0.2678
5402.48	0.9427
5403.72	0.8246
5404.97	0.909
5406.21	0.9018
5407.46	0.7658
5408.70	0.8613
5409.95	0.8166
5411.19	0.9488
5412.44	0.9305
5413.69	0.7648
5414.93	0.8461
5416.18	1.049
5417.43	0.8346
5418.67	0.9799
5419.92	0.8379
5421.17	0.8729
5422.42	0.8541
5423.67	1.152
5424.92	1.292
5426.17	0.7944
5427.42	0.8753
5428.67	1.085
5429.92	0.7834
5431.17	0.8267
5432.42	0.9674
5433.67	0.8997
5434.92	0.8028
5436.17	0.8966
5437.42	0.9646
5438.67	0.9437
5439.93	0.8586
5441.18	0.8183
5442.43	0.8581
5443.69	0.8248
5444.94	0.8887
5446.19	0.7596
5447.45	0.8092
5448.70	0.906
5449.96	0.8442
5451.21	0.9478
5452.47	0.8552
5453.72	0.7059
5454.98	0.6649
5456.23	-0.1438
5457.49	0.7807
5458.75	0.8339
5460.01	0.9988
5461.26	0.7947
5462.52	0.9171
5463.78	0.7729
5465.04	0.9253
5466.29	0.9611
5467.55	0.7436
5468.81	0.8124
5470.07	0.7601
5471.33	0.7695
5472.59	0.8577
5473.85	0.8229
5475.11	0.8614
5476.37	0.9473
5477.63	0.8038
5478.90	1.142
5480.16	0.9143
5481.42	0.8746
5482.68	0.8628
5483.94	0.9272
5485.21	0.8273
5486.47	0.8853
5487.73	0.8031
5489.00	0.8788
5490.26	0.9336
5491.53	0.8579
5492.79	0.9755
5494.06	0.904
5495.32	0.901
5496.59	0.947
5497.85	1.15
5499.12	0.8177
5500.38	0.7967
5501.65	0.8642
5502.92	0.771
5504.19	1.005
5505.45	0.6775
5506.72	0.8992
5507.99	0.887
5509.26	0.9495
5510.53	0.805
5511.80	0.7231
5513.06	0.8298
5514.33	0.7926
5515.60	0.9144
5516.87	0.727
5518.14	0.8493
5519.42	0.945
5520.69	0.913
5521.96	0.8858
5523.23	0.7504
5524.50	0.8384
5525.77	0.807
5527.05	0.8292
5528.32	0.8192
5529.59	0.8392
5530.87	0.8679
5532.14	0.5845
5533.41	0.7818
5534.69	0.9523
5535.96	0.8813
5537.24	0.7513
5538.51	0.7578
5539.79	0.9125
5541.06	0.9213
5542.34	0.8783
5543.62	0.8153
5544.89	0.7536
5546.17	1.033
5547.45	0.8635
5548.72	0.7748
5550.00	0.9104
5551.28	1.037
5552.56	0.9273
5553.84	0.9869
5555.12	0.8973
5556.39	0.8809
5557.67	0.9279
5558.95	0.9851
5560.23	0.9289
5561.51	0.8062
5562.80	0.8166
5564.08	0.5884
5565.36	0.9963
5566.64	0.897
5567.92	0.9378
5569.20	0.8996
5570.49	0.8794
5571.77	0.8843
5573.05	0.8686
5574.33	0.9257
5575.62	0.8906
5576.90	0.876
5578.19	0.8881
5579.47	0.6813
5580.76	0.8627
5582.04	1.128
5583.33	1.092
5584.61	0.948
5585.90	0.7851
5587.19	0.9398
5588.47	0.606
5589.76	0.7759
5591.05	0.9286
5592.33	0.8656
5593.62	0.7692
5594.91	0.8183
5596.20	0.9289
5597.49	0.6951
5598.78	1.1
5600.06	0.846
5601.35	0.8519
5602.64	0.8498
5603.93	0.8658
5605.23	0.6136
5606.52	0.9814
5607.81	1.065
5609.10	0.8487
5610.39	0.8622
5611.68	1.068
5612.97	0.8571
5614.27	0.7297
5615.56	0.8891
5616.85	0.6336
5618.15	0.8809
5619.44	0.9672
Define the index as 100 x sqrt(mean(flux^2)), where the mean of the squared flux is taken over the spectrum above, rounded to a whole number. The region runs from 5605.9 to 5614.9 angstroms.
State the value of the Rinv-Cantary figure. 92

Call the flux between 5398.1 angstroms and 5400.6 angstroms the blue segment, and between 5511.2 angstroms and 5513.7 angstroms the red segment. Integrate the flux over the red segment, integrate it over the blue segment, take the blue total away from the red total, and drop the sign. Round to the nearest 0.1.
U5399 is 0.1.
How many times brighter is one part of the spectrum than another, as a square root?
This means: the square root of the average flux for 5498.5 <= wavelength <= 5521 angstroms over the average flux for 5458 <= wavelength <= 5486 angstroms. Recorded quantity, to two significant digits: 0.98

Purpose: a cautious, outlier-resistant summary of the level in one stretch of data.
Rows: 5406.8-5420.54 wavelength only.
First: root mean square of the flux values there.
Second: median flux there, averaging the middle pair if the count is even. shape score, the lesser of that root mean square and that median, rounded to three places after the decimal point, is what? 0.846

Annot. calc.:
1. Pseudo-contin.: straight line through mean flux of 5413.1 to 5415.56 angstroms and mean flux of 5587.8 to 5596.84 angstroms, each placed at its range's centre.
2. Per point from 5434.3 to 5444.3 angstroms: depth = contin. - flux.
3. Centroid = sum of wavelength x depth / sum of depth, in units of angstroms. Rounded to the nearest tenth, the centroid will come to 5438.6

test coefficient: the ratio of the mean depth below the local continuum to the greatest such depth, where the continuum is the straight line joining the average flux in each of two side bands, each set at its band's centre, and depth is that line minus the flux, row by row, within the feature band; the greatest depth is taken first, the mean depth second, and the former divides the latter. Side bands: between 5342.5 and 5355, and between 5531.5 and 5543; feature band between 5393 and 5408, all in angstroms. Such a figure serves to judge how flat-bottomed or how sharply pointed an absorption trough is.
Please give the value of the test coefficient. 0.0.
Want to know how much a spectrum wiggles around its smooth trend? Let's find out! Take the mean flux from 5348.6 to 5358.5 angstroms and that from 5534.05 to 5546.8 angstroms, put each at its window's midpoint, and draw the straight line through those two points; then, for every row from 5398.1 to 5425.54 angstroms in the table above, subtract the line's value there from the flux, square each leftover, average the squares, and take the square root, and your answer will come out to 0.18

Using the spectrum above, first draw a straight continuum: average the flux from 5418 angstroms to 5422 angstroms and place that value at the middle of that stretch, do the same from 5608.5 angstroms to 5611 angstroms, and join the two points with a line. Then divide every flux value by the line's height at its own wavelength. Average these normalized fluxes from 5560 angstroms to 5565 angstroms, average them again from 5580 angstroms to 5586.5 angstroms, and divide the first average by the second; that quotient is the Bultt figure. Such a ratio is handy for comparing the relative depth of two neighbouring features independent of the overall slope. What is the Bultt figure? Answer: 0.81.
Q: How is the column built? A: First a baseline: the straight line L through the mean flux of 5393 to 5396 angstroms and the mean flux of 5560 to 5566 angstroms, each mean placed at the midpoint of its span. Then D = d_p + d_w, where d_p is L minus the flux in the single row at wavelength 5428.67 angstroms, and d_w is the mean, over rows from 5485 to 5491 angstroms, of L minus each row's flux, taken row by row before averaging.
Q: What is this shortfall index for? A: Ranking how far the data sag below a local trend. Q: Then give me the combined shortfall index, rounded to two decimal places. -0.32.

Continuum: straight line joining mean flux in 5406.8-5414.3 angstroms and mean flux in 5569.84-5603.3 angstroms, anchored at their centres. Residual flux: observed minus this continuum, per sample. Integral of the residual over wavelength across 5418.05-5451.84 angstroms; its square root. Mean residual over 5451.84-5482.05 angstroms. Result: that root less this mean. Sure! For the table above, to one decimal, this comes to 1.4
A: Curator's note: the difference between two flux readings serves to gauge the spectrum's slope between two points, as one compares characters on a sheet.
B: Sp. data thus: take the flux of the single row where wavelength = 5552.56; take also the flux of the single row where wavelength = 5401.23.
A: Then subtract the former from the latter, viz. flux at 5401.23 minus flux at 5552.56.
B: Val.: -0.66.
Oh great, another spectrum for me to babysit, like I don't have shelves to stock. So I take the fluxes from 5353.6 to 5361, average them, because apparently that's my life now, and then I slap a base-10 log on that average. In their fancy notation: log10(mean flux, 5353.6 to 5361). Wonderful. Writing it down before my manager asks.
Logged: -0.10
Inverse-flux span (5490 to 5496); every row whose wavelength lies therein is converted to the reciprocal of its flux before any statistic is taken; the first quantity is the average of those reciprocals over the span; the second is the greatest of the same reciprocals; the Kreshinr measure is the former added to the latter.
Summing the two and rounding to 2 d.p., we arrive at 2.26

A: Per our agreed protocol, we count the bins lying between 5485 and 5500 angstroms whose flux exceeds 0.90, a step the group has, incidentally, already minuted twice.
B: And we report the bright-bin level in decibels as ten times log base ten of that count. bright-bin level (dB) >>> 7.8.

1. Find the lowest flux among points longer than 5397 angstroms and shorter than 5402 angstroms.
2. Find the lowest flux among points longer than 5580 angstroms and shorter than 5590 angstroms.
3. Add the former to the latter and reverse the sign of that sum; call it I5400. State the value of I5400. -0.87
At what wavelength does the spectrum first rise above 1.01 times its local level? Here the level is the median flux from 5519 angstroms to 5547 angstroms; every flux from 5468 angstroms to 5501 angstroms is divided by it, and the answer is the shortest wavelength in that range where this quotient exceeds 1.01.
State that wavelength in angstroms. 5472.59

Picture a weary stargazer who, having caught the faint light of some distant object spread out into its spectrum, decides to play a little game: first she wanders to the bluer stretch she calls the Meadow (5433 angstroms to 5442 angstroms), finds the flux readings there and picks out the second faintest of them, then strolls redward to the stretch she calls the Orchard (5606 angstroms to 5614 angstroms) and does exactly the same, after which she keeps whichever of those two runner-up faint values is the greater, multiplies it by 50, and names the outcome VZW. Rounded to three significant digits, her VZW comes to 42.9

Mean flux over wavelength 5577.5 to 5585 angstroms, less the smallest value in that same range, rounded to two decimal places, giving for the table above 0.25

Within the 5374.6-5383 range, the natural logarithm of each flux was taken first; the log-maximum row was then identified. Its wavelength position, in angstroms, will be 5376.42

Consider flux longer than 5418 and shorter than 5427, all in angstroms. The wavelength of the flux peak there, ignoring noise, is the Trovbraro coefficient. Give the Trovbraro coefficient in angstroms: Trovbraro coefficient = 5424.92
